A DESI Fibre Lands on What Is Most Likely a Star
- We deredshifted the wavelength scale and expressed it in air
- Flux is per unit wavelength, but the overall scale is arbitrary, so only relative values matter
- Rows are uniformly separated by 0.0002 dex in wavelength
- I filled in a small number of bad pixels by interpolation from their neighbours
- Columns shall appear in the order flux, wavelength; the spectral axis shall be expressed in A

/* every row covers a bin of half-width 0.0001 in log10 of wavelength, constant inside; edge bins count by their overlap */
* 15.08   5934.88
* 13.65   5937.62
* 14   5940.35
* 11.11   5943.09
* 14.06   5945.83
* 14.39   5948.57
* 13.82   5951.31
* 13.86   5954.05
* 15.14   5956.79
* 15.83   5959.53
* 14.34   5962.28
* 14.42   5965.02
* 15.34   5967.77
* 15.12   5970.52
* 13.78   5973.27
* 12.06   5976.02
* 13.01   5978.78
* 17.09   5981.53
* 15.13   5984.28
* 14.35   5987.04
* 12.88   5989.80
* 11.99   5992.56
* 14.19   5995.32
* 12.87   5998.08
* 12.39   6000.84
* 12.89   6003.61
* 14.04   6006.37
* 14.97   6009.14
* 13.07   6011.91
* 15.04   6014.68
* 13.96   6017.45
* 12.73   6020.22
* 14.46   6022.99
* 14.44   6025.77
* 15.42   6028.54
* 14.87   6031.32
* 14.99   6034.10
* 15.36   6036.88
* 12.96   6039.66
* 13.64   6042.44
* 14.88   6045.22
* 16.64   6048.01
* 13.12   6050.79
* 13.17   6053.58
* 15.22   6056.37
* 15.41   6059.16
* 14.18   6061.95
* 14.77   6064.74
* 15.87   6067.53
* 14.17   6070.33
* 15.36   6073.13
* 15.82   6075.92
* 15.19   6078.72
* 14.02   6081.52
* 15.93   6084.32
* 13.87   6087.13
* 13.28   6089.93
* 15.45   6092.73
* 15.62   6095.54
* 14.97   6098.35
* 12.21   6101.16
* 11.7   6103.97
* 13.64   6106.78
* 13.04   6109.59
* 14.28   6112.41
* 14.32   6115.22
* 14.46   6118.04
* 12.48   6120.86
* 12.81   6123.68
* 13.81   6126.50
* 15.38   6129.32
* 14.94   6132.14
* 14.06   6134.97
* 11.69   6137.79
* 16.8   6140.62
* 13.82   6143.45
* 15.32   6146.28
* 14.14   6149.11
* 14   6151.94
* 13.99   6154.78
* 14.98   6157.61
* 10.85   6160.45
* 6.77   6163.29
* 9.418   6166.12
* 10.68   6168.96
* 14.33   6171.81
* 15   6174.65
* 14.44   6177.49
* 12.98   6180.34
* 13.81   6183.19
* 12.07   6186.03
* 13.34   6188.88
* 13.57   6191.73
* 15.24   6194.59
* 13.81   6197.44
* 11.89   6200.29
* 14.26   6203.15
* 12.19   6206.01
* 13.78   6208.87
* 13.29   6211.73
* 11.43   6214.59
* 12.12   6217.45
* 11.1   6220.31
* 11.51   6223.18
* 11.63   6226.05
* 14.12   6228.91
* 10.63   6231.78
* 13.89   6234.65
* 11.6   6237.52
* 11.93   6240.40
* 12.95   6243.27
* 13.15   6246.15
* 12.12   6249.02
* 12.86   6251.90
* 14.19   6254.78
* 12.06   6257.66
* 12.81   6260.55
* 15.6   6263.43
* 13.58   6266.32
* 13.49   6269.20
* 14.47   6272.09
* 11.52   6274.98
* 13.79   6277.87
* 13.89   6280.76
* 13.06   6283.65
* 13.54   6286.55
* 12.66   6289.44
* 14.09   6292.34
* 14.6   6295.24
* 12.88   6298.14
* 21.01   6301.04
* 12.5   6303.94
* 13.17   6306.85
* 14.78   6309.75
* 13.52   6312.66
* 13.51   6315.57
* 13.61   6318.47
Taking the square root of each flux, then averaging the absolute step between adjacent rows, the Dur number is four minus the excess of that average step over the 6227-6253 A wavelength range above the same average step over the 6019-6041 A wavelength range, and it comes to 3.90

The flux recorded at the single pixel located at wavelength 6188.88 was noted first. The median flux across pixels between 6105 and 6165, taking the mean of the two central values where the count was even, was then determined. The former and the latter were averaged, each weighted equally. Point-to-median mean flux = 13.7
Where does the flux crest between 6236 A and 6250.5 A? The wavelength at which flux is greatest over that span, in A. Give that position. 6246.15 A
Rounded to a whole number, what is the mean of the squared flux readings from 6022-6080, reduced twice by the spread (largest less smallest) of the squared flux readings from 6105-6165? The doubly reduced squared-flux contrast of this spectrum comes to -254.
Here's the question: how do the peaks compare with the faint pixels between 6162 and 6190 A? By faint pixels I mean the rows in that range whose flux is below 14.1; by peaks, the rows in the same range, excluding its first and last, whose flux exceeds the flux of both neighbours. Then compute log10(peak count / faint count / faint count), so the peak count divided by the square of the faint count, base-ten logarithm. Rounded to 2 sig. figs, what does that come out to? -1.4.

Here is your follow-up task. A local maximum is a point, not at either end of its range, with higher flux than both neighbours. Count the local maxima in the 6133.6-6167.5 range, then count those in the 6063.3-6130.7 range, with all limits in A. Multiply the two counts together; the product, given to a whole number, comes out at 18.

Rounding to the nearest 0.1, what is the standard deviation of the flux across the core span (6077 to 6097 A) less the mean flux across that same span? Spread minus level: -13.8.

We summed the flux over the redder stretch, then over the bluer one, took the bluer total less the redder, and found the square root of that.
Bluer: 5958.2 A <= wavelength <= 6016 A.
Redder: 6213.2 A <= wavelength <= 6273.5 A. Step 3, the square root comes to 5.2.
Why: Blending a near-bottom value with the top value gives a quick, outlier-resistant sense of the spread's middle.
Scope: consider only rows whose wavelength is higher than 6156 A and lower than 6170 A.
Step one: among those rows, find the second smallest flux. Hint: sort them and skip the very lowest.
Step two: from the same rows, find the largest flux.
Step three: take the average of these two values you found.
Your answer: 12.2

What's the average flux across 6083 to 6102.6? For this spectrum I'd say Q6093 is 14.5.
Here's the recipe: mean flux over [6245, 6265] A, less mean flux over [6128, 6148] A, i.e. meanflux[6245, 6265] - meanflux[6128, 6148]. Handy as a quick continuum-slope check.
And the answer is -1.3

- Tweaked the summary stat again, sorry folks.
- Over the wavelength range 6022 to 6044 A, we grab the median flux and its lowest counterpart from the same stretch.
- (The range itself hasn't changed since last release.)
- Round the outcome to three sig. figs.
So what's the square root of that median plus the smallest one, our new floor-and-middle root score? 5.26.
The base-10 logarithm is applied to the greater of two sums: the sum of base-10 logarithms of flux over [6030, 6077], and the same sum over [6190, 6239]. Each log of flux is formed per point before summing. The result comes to 1.30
